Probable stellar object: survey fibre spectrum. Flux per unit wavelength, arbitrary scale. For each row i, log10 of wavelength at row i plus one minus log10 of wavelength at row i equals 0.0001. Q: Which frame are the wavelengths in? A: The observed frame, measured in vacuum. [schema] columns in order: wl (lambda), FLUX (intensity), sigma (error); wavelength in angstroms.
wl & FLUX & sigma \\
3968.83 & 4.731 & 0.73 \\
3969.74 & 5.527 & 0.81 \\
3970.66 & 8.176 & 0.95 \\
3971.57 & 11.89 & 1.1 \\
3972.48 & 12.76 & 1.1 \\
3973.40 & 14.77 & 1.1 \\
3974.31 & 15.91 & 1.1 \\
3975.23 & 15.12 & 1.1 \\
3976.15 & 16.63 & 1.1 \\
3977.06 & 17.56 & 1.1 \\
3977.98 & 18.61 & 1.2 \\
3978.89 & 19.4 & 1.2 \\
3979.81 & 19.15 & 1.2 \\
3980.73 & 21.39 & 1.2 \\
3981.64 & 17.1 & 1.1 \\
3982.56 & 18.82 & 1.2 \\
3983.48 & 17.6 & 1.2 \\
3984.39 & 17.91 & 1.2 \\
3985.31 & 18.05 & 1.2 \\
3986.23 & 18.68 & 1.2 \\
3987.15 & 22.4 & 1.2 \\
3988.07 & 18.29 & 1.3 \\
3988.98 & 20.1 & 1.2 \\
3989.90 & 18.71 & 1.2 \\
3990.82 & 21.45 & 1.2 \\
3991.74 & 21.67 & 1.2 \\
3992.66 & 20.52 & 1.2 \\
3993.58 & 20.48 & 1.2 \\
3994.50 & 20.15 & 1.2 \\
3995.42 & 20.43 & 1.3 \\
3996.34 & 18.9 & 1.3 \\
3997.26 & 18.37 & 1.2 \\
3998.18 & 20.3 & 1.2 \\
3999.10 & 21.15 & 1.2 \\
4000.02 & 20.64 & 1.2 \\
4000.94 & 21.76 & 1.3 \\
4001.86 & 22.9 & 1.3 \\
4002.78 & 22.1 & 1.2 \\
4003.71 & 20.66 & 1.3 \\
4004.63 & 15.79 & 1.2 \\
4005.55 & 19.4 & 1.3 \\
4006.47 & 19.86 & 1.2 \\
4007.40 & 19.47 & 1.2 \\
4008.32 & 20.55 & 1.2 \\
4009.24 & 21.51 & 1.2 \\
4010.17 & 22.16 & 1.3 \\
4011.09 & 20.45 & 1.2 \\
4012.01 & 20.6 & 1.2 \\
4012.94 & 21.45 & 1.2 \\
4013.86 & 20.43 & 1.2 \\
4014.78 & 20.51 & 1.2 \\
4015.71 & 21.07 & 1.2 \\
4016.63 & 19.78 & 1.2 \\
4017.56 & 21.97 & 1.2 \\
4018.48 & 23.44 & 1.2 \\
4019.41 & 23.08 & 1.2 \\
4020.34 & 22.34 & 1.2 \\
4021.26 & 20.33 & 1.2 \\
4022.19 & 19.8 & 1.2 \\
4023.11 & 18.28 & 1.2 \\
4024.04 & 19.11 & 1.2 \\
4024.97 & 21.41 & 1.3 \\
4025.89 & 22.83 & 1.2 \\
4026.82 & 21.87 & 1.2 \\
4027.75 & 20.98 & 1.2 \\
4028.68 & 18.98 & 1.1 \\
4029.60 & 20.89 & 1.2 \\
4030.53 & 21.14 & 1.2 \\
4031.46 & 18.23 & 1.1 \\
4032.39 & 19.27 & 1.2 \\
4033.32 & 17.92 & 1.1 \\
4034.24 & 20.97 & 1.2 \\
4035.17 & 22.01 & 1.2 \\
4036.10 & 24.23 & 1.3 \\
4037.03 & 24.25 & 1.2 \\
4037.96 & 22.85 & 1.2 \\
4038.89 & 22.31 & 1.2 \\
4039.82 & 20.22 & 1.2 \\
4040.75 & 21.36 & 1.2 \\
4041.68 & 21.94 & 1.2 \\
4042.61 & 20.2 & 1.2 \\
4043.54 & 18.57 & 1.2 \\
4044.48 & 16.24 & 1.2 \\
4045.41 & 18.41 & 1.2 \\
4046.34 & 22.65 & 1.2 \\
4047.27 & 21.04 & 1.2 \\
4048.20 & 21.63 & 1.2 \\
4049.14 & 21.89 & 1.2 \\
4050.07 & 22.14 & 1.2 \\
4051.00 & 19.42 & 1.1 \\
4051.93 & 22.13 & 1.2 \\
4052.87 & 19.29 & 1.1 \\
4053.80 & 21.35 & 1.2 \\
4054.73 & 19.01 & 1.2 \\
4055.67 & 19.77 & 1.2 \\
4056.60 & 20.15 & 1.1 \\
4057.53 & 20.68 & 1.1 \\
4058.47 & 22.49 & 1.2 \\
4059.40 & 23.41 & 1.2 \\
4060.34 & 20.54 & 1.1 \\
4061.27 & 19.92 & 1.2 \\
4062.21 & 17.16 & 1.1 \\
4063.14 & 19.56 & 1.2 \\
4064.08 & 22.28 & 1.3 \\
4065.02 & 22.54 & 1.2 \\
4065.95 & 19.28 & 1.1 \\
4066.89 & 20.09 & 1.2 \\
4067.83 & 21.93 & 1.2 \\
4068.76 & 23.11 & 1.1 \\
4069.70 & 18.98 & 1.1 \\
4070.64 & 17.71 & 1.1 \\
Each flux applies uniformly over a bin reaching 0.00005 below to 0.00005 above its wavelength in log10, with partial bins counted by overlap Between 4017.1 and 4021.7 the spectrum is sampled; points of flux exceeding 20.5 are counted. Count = 4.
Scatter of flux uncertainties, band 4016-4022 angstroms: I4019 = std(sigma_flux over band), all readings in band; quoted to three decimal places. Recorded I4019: 0.000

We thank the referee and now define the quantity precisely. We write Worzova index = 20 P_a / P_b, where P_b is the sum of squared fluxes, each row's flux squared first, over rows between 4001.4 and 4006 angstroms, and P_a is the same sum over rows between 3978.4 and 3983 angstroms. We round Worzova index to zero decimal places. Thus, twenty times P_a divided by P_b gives 18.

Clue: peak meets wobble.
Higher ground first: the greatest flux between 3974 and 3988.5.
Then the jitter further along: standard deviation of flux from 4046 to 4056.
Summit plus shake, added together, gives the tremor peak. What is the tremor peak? 23.7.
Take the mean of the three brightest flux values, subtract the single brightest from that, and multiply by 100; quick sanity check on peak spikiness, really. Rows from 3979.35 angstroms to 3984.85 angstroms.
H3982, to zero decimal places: -160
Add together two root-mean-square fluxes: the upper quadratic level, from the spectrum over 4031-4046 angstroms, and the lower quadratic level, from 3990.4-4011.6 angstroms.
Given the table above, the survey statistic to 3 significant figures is 41.2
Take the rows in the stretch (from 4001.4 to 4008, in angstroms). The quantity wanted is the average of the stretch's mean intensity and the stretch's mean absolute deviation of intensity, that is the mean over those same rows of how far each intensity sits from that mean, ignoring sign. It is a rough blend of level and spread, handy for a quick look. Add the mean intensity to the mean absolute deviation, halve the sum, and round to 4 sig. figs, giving 10.81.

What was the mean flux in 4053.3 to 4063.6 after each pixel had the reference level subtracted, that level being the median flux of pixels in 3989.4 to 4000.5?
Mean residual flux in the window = -0.09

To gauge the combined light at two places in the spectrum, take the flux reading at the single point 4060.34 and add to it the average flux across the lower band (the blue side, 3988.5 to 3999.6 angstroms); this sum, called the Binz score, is 40.7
